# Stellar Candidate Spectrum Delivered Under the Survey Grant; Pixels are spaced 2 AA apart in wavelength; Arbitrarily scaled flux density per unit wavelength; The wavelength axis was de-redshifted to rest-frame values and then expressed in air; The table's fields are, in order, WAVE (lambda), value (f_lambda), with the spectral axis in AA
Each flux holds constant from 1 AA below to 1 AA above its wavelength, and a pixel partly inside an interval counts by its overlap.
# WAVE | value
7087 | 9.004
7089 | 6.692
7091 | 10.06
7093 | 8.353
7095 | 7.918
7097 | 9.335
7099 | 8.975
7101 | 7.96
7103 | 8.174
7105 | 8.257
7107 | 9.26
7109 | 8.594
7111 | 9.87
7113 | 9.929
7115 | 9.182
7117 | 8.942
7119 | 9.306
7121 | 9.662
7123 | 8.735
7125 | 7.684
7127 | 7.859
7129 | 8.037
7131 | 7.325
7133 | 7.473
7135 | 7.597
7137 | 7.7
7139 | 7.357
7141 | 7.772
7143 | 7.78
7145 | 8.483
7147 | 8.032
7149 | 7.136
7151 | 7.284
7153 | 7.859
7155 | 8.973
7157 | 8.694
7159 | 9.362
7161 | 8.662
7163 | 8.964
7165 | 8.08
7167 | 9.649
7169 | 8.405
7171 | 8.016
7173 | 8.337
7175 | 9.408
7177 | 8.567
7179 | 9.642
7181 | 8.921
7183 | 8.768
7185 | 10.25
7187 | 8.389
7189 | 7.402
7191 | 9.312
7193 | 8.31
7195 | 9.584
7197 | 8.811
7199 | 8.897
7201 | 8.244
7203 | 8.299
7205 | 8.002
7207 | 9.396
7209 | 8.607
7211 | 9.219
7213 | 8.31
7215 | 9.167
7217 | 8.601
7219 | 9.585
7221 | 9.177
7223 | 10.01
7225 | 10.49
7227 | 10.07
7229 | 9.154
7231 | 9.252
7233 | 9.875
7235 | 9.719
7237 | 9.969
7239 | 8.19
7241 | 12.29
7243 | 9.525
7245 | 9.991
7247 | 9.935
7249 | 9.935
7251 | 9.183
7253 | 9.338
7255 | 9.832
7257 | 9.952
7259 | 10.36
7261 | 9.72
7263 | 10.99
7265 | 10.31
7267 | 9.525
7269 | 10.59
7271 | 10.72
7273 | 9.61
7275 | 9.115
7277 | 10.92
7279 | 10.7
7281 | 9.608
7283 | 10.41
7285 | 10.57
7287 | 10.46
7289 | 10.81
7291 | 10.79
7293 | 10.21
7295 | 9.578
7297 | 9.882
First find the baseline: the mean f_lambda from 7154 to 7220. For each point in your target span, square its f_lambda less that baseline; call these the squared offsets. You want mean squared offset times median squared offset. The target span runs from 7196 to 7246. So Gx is 0.36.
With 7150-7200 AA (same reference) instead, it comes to 0.12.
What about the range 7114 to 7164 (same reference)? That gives 0.64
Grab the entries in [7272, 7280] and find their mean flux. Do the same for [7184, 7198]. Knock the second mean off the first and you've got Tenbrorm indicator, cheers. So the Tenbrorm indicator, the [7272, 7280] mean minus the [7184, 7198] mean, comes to 1.2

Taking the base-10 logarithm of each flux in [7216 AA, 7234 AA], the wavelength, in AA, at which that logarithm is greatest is 7225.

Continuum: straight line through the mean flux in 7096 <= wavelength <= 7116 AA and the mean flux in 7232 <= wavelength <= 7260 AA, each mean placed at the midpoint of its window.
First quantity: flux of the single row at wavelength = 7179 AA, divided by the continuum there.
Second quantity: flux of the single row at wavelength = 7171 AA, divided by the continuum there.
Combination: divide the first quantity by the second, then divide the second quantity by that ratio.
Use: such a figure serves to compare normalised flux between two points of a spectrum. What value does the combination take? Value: 0.71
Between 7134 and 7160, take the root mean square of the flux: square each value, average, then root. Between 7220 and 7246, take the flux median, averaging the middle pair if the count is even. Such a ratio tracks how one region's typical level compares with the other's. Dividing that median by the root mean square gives 1.23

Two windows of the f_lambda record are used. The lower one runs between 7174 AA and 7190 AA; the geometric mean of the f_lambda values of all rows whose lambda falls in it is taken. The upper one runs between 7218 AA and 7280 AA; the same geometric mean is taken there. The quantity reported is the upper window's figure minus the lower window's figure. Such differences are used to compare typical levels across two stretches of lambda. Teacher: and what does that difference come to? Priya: 1.0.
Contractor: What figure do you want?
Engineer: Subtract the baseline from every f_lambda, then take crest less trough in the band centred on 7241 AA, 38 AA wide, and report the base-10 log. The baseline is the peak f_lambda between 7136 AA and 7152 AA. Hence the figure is 0.61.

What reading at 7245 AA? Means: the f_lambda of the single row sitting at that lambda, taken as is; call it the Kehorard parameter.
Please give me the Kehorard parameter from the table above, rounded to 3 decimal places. 9.991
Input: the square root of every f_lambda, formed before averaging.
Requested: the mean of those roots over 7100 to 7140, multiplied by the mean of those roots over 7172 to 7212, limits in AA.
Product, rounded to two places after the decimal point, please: 8.61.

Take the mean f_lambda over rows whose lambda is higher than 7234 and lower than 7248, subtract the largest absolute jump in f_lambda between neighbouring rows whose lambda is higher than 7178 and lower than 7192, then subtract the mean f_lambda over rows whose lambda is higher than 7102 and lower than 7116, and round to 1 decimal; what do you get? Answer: -1.0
